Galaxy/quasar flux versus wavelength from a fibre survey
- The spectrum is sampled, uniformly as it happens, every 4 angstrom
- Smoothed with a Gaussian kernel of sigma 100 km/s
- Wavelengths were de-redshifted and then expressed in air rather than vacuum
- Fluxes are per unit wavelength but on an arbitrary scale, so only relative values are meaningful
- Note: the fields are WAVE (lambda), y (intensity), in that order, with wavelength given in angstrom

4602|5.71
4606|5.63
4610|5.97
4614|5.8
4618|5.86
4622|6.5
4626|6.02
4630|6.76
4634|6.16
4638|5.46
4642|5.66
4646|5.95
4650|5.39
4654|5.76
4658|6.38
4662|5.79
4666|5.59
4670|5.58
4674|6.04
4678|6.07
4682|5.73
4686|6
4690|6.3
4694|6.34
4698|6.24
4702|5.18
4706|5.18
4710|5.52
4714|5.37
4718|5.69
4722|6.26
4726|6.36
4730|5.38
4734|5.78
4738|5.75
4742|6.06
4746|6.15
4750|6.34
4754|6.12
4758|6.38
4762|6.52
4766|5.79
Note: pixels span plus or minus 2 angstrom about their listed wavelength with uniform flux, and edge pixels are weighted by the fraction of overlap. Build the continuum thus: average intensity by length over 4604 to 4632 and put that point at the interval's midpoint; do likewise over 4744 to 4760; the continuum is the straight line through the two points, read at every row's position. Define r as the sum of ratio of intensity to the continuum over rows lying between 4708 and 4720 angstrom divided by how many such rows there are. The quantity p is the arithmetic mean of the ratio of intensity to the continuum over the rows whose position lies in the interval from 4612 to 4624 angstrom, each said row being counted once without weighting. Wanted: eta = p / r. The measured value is 1.12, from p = 1.00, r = 0.89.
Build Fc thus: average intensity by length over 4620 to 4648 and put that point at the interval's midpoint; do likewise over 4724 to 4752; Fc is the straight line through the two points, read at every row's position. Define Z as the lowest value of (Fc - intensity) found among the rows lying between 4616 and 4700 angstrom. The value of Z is -0.68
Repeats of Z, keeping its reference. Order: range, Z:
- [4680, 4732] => -0.37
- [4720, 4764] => -0.57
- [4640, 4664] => -0.33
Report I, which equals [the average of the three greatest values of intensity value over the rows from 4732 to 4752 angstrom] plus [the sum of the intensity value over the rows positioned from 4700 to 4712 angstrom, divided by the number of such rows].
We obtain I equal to 11.5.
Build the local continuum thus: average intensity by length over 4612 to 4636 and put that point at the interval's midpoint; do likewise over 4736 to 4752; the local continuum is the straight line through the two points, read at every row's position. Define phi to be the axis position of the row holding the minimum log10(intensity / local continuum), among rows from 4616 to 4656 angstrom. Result 4650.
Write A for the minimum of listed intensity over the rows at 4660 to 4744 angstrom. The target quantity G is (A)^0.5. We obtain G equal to 2.28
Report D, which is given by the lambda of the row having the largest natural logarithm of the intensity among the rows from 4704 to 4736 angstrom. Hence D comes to 4726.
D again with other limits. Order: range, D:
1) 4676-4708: 4694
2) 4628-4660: 4630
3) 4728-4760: 4758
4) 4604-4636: 4630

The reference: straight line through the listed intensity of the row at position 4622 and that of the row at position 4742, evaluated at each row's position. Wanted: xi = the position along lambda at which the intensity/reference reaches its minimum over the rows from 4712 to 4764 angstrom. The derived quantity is 4714 angstrom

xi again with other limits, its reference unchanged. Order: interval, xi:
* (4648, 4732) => 4702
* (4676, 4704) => 4702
